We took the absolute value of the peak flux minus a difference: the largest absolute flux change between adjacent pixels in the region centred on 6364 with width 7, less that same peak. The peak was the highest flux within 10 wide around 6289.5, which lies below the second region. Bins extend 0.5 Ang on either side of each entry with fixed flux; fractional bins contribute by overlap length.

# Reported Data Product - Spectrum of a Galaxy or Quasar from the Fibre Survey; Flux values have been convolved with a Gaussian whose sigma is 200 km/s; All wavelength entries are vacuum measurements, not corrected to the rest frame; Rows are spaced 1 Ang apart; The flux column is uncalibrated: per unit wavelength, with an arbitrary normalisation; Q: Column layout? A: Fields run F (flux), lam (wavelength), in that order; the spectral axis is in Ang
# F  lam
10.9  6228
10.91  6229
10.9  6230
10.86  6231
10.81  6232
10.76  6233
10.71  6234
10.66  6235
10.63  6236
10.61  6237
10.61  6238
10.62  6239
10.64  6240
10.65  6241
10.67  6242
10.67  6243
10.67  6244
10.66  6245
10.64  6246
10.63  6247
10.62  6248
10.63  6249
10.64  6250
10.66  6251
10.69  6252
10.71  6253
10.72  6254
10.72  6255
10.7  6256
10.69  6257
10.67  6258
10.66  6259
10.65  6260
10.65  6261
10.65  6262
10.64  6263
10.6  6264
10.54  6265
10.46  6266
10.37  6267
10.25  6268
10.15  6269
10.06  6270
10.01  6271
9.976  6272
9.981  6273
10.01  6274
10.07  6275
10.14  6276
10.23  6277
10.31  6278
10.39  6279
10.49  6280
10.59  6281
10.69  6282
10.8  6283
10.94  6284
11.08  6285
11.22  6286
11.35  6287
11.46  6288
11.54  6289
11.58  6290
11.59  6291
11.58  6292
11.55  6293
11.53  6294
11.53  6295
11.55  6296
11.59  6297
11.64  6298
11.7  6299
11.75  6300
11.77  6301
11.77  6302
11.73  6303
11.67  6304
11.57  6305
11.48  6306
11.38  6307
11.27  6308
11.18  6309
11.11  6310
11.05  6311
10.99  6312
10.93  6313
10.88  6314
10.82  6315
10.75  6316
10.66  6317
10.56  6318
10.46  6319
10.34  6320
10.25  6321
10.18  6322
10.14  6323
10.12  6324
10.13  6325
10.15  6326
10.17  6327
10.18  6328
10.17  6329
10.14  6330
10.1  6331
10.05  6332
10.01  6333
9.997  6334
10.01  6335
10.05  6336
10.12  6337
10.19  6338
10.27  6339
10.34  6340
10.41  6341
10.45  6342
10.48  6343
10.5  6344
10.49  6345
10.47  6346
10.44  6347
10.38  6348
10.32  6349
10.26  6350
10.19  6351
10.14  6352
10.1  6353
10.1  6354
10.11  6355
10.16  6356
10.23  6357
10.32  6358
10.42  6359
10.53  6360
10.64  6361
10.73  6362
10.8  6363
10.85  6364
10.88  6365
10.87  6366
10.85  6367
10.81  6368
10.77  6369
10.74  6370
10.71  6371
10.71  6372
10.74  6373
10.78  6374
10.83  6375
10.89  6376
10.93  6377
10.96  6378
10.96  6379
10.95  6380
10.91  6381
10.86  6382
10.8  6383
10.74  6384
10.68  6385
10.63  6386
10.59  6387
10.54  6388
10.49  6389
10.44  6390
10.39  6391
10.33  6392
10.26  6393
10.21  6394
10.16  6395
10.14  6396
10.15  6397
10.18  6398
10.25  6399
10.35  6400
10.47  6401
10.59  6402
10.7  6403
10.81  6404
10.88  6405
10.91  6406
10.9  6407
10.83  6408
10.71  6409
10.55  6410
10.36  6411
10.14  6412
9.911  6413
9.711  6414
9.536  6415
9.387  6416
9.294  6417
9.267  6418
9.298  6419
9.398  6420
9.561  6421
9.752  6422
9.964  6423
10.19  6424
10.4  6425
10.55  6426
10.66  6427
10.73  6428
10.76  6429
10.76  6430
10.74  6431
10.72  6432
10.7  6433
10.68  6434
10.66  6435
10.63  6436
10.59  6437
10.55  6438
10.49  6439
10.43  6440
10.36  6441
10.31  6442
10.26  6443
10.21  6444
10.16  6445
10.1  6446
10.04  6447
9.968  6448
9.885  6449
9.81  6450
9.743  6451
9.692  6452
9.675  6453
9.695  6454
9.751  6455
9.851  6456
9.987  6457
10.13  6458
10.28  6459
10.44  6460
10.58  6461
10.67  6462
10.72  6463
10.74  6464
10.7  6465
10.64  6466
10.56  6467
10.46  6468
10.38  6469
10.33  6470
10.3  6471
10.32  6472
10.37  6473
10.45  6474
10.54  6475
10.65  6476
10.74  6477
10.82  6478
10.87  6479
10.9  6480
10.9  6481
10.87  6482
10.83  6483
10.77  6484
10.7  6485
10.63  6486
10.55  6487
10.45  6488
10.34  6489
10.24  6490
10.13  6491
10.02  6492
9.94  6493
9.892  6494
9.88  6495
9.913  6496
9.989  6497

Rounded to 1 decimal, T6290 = 23.1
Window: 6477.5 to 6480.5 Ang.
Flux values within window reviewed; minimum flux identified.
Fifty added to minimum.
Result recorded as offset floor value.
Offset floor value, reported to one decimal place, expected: 60.8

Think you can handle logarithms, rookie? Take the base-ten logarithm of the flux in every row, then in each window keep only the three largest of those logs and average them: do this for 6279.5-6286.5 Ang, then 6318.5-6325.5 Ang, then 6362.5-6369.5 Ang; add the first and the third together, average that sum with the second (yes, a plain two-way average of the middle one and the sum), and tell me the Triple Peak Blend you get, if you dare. 1.55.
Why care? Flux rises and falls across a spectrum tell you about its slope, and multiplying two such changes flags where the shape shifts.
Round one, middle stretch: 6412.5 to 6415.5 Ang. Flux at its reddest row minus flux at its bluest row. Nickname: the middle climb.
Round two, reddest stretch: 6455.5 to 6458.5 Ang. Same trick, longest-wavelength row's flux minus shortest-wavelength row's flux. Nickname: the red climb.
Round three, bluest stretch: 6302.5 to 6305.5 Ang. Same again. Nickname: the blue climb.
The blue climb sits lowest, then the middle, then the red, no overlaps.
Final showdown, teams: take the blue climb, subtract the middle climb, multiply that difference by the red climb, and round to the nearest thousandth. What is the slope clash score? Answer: 0.060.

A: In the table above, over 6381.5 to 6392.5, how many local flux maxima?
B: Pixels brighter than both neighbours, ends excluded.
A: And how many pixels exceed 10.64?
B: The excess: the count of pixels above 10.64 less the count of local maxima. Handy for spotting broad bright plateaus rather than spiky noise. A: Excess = 4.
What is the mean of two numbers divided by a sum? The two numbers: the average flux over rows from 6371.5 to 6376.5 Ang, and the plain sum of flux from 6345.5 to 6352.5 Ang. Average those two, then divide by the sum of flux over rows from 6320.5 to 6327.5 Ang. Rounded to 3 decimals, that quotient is 0.583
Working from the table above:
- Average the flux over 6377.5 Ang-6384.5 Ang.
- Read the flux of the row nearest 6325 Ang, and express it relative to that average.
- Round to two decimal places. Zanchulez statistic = 0.93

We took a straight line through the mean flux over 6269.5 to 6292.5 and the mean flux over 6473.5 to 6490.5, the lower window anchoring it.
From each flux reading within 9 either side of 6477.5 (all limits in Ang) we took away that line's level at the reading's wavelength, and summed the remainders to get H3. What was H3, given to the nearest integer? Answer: -1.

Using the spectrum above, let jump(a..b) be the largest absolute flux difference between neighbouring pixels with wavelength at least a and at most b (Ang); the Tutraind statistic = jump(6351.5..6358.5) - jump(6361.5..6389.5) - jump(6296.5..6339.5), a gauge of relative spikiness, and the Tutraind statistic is -0.10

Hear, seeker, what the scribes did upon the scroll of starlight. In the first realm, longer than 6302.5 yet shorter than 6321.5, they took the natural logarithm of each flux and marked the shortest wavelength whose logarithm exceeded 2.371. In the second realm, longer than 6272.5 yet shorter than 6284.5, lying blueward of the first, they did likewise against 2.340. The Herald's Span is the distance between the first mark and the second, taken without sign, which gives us 24 Ang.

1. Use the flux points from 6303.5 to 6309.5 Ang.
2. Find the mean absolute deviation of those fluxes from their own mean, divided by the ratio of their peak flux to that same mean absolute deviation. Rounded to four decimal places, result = 0.0019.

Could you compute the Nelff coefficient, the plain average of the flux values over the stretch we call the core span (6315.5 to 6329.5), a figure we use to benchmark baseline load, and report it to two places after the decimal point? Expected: 10.30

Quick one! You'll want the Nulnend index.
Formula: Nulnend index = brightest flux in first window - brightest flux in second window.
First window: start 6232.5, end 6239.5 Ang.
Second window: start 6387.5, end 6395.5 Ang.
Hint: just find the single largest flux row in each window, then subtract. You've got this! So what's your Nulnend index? 0.22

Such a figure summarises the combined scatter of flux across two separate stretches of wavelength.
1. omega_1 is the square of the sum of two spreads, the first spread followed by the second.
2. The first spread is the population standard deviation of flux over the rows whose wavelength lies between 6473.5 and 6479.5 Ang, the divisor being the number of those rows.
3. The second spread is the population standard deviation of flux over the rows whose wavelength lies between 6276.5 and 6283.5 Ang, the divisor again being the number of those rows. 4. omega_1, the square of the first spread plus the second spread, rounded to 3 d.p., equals 0.115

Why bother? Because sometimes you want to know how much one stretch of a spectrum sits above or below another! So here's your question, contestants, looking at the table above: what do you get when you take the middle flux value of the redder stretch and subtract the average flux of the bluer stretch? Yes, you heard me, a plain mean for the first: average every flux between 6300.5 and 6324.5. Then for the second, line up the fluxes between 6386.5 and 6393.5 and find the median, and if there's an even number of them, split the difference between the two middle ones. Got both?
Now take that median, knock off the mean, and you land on -0.52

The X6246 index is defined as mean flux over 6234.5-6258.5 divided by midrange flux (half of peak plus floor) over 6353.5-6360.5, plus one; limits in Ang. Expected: 2.03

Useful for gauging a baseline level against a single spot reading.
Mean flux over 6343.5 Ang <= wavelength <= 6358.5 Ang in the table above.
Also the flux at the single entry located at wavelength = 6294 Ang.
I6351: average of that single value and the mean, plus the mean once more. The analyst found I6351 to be 21.19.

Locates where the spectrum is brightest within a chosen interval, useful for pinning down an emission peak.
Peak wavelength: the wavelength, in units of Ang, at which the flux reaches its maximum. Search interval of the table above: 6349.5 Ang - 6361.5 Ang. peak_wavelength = 6361 Ang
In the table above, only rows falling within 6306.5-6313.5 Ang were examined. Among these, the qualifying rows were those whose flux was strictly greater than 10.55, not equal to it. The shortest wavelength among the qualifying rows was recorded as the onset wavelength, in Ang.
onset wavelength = 6307 Ang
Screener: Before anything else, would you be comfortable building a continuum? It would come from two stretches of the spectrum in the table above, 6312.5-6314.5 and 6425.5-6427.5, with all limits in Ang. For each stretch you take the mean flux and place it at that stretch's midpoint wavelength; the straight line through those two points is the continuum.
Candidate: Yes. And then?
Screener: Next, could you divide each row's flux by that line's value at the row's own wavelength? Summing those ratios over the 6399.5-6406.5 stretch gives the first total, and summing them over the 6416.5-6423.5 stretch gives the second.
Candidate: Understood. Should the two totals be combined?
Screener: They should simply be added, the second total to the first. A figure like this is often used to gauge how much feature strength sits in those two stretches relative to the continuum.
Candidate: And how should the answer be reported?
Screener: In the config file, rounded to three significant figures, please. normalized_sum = 13.3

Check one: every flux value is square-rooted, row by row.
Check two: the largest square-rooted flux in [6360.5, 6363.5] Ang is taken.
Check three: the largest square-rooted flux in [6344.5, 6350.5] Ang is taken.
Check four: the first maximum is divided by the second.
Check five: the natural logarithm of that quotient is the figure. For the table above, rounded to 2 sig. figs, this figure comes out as 0.015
